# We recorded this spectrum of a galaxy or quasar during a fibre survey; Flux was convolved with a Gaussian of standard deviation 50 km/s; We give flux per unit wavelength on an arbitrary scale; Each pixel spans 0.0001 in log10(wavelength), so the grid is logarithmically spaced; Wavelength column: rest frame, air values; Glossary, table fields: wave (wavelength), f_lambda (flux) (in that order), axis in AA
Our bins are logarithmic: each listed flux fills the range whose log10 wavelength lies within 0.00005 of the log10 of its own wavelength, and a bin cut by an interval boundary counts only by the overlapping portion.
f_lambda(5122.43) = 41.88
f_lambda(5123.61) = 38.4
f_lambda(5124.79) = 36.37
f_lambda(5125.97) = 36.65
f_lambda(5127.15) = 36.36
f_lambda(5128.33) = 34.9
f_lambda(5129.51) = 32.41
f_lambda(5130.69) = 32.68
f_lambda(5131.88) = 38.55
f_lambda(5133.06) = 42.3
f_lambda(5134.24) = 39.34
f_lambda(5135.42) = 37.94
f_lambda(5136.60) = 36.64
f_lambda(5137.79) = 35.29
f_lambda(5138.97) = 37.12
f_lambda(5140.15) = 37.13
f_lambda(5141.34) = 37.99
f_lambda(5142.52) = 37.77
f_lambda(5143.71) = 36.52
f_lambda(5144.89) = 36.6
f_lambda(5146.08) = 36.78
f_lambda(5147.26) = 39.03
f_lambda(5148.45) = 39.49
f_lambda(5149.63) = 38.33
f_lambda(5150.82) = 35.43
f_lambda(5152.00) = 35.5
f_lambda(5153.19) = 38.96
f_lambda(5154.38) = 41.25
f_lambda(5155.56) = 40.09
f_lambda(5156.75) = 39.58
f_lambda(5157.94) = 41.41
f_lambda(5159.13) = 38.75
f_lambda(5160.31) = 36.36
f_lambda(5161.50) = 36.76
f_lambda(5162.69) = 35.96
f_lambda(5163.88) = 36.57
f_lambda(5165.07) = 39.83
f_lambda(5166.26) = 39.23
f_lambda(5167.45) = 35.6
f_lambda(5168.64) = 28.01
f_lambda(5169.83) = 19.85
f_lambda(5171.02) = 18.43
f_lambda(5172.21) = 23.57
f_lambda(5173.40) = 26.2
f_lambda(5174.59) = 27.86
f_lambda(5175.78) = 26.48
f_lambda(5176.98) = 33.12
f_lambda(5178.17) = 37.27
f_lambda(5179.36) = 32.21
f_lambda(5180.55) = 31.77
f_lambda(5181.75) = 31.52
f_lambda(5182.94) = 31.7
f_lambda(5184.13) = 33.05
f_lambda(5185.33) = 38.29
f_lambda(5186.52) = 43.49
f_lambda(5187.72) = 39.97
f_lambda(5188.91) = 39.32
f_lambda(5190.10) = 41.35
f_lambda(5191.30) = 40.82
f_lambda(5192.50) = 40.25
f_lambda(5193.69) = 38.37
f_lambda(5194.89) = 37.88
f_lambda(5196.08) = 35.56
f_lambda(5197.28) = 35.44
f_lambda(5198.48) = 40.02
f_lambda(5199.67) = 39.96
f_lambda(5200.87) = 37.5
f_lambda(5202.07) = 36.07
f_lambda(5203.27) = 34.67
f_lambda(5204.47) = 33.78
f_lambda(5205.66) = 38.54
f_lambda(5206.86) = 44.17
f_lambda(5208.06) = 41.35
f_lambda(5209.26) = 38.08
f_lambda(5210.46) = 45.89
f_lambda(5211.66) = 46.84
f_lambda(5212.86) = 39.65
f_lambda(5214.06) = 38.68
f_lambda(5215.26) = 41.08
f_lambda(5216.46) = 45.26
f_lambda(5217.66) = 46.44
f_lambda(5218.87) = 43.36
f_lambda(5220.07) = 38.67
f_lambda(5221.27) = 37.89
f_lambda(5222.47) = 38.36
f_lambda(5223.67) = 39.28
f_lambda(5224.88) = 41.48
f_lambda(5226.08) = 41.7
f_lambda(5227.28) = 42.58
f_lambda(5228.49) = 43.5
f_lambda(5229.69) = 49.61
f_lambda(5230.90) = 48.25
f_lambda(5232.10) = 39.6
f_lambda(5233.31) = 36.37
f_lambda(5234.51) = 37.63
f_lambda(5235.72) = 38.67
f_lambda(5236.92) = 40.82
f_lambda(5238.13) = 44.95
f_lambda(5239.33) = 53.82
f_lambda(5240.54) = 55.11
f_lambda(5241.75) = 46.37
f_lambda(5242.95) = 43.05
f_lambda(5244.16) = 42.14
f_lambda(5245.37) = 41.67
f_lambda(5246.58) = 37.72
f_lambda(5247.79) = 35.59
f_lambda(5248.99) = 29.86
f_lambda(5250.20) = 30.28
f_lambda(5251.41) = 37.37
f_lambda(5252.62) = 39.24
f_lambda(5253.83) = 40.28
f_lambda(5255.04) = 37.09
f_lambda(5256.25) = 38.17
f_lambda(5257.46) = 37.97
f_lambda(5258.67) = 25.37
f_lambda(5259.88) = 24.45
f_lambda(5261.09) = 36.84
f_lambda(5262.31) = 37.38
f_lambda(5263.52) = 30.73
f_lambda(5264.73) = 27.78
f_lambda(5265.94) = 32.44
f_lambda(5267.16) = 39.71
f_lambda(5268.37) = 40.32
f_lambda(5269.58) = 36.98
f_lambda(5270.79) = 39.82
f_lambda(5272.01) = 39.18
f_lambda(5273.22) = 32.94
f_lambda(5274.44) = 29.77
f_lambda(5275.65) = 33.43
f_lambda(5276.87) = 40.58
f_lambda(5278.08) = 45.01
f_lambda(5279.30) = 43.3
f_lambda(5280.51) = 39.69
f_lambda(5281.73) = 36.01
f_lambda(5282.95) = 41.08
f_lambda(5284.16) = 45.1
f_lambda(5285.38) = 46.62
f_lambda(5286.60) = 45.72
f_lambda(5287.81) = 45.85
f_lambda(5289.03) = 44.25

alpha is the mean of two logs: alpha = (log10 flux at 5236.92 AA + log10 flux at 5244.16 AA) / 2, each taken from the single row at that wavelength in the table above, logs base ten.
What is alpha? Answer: 1.62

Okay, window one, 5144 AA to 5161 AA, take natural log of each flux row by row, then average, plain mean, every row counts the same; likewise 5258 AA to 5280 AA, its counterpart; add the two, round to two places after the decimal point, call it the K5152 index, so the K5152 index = 7.20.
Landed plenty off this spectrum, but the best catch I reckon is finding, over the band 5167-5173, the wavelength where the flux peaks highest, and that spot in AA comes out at 5167.45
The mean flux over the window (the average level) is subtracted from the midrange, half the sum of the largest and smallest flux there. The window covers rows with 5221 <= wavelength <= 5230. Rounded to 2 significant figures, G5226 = 2.0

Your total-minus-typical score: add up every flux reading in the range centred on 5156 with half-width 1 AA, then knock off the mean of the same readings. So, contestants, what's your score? 40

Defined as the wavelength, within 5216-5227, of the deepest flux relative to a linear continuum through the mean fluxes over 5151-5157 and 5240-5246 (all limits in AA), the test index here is 5221.27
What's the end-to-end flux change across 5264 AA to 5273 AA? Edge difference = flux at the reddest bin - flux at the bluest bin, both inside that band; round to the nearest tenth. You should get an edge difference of 11.4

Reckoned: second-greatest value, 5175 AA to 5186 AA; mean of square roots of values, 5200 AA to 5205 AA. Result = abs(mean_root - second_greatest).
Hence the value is 31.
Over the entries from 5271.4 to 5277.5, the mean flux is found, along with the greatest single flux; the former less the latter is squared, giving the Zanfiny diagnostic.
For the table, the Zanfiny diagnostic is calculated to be 29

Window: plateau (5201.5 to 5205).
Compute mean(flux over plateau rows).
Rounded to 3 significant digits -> 34.8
